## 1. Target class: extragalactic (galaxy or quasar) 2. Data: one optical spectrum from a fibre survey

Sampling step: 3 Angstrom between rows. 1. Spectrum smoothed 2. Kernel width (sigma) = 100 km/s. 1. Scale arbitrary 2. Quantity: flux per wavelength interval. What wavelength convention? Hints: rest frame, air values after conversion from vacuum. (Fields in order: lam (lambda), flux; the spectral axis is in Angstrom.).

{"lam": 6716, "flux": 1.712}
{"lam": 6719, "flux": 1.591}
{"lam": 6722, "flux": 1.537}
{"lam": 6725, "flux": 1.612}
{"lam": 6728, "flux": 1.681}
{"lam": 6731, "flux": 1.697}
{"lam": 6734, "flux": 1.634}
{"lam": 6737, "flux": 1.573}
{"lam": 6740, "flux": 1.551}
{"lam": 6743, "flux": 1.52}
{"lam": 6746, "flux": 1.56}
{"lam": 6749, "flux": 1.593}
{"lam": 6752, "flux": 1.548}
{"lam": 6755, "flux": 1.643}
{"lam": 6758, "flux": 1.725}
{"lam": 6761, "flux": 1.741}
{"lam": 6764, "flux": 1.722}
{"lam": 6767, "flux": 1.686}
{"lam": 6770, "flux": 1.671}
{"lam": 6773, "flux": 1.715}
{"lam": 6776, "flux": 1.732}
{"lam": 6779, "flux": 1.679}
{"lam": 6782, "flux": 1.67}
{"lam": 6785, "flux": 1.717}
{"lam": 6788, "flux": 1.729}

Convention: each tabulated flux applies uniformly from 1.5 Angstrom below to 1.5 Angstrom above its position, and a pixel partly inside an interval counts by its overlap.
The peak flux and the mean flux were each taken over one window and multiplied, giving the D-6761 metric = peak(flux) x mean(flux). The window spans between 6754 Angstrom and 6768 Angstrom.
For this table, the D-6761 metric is 2.97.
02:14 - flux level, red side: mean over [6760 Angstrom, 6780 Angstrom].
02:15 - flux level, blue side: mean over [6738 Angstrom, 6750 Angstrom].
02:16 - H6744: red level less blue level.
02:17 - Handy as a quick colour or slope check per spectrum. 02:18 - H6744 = 0.15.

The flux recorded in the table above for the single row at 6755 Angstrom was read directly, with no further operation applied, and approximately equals 1.643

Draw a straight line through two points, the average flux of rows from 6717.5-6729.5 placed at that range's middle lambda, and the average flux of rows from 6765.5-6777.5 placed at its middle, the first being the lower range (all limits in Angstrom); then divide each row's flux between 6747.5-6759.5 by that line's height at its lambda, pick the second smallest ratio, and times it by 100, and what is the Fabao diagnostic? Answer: 96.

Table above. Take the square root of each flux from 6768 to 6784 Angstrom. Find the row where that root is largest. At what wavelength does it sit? 6776 Angstrom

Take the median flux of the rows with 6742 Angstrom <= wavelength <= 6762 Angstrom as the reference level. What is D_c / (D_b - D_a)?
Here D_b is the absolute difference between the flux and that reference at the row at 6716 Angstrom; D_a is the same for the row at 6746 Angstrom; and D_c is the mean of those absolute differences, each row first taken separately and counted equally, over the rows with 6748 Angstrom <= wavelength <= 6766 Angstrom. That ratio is 1.0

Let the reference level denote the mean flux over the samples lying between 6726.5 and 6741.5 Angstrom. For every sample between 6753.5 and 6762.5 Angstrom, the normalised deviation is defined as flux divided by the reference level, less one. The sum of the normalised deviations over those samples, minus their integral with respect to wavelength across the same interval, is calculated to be -0.28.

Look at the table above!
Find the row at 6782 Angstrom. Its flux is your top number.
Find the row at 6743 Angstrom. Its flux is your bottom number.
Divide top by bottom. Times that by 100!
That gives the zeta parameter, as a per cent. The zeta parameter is 110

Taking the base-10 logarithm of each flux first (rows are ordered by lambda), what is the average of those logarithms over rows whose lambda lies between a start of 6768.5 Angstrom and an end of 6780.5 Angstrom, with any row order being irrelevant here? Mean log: 0.230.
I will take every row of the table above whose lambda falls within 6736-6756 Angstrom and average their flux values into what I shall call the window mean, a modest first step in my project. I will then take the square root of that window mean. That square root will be 1.25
